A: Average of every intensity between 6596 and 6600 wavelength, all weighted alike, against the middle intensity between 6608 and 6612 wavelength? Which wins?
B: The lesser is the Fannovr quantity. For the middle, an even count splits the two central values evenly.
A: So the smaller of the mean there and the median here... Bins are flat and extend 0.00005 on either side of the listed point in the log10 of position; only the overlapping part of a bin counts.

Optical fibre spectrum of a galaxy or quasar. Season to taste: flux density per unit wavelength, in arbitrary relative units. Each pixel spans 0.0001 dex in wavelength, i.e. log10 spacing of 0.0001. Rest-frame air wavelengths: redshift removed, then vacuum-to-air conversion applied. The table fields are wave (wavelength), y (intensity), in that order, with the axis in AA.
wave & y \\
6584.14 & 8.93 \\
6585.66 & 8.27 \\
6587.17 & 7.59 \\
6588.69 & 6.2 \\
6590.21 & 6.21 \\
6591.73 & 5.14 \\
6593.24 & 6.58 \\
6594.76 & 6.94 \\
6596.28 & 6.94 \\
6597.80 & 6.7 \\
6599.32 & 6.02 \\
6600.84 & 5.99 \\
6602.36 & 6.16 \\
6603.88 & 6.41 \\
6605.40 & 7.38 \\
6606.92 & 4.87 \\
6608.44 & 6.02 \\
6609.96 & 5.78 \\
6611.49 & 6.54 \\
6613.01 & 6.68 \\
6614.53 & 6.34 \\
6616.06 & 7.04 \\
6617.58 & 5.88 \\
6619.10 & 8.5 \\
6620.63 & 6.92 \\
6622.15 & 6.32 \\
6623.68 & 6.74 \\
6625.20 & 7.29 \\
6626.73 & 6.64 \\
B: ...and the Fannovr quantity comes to 6.02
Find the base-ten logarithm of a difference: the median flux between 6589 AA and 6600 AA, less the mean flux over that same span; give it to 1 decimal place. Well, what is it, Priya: -0.7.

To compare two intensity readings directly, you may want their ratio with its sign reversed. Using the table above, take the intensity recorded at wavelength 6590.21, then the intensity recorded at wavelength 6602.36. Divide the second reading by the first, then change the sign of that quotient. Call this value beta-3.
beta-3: -0.99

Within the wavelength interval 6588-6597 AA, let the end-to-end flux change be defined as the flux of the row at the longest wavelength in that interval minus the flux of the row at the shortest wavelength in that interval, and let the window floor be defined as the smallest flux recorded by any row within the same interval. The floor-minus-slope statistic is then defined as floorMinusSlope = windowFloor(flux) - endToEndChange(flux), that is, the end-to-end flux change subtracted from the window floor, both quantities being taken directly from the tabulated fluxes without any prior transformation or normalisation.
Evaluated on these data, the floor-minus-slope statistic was 4.4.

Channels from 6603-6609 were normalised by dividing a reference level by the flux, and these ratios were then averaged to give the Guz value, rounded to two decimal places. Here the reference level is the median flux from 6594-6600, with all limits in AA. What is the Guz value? 1.13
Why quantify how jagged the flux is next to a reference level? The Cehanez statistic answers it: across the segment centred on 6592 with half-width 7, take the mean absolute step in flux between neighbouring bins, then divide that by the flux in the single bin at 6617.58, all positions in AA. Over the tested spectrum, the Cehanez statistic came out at 0.11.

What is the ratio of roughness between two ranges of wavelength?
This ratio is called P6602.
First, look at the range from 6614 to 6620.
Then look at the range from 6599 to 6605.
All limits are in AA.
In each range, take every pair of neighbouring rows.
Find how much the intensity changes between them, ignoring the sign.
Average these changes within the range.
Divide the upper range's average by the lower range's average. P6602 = 10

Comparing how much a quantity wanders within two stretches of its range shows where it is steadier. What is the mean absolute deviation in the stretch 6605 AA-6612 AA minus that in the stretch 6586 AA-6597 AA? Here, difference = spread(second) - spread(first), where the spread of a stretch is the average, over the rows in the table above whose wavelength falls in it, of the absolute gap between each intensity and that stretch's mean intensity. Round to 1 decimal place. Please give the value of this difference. 0.1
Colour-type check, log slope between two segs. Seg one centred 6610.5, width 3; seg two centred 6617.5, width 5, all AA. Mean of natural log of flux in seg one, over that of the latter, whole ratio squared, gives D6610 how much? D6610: 0.86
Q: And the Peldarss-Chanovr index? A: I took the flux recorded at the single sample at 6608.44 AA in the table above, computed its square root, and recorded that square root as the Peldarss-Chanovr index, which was 2.45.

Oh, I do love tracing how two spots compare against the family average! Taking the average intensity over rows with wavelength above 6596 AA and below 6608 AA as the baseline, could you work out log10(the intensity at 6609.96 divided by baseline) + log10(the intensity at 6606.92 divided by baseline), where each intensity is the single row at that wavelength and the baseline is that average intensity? -0.15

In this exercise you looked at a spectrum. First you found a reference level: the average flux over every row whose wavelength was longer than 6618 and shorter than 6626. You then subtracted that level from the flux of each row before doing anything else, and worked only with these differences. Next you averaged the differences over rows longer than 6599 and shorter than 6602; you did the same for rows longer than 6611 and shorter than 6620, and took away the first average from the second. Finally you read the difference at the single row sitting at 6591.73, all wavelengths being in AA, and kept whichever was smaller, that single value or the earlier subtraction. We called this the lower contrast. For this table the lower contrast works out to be -2.0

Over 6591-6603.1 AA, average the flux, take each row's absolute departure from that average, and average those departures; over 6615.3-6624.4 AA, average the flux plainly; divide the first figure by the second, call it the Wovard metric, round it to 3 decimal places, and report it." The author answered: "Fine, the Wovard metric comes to 0.070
